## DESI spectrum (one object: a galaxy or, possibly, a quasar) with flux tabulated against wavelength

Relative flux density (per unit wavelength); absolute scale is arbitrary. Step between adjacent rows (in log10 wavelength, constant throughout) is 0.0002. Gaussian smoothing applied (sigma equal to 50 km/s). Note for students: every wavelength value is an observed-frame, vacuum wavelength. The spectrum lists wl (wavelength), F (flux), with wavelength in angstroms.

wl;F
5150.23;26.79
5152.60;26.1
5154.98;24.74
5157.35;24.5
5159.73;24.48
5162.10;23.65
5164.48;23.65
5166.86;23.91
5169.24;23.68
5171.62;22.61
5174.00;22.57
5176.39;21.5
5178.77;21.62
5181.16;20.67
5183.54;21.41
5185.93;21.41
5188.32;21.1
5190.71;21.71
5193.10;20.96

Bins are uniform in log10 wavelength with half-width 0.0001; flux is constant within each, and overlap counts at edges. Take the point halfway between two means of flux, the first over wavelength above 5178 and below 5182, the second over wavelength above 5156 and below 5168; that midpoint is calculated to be 22.6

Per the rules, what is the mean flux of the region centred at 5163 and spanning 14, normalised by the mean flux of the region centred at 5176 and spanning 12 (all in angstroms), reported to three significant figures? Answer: 1.10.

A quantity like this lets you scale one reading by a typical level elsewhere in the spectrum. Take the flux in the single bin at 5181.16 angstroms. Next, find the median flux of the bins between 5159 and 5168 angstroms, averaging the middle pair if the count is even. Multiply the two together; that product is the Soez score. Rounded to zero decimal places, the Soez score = 492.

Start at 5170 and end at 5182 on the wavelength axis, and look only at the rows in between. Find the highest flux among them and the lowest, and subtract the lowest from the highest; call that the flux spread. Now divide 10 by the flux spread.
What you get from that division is 5.2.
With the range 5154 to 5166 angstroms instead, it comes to 9.2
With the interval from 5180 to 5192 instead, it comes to 9.6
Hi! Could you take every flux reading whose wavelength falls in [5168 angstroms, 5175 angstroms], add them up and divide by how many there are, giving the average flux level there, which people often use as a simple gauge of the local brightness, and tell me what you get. 23.0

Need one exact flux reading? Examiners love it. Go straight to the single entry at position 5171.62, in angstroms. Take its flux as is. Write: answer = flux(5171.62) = 22.61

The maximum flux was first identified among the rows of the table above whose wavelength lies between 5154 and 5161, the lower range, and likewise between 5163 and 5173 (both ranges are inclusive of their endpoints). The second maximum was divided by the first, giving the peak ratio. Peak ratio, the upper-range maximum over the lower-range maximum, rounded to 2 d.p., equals 0.97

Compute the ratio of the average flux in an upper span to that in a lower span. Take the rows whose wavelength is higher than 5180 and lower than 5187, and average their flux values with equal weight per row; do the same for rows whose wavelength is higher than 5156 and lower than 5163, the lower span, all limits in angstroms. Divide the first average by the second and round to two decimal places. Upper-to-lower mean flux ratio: 0.87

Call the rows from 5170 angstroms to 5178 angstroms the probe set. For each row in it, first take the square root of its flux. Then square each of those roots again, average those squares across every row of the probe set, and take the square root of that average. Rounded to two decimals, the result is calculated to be 4.71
